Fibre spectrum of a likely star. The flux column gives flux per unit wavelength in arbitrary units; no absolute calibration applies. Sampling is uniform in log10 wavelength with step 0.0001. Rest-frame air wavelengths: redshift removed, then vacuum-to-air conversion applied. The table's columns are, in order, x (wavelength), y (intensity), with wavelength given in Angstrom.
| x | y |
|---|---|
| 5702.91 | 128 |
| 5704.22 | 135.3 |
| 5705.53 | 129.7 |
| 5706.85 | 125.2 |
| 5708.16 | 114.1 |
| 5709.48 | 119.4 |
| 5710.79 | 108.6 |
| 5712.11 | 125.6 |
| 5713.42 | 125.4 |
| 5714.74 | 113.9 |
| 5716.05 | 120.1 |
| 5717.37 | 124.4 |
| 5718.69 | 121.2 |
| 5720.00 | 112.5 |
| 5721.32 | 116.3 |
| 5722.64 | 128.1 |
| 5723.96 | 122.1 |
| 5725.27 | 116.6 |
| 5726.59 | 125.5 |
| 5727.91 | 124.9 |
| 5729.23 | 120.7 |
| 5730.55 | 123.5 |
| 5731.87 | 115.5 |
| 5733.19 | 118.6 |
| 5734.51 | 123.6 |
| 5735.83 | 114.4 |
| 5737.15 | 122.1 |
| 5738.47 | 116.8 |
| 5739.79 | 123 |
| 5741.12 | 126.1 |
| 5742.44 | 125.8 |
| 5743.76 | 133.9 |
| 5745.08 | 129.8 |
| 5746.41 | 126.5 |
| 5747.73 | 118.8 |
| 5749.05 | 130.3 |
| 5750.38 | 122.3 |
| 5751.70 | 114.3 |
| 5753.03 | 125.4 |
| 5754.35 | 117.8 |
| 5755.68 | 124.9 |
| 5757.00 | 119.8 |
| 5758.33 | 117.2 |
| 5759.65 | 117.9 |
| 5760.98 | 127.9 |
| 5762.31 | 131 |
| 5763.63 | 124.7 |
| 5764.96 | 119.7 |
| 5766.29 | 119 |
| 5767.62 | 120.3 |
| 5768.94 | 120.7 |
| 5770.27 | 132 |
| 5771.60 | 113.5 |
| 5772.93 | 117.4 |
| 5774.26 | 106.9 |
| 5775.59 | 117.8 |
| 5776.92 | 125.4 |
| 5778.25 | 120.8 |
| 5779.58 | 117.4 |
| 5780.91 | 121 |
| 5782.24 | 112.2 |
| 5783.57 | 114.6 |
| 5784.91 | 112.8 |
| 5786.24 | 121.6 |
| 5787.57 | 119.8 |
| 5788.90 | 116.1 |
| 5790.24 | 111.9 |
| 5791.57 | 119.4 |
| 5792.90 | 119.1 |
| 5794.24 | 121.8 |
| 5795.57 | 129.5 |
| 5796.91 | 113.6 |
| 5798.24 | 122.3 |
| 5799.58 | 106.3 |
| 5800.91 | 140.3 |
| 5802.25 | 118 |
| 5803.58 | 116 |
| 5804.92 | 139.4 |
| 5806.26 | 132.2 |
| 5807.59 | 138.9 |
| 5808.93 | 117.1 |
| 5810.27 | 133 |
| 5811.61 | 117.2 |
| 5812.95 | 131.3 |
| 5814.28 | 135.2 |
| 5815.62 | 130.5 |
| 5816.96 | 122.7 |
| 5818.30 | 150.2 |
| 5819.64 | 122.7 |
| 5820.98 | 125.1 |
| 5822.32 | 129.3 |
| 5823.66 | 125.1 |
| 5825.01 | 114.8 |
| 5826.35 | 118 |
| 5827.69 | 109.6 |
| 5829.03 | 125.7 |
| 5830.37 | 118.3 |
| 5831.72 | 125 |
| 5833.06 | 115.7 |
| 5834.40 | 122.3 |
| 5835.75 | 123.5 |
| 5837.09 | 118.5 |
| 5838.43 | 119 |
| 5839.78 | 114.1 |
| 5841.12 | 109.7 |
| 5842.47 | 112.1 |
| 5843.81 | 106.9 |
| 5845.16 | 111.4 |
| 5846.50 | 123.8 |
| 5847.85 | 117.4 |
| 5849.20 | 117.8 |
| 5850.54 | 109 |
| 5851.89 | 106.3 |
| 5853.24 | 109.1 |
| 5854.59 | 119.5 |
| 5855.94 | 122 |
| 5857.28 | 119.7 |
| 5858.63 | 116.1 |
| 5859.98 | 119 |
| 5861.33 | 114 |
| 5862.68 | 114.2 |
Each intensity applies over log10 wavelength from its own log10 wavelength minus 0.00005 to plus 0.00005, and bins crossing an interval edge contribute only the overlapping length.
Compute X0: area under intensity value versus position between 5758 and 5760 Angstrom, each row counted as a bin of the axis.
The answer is 236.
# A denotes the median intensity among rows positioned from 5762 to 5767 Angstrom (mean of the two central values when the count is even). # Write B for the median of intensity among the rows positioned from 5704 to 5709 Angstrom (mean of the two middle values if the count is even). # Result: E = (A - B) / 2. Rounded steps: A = 122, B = 127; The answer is -2.6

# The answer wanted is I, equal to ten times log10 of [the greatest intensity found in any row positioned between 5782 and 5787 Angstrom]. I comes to 20.8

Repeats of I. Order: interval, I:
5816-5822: 21.8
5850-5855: 20.8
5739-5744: 21.3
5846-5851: 20.9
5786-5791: 20.8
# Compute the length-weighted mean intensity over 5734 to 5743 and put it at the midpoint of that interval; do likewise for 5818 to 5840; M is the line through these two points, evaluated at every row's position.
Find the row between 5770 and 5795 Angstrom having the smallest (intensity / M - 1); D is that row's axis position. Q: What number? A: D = 5774.26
